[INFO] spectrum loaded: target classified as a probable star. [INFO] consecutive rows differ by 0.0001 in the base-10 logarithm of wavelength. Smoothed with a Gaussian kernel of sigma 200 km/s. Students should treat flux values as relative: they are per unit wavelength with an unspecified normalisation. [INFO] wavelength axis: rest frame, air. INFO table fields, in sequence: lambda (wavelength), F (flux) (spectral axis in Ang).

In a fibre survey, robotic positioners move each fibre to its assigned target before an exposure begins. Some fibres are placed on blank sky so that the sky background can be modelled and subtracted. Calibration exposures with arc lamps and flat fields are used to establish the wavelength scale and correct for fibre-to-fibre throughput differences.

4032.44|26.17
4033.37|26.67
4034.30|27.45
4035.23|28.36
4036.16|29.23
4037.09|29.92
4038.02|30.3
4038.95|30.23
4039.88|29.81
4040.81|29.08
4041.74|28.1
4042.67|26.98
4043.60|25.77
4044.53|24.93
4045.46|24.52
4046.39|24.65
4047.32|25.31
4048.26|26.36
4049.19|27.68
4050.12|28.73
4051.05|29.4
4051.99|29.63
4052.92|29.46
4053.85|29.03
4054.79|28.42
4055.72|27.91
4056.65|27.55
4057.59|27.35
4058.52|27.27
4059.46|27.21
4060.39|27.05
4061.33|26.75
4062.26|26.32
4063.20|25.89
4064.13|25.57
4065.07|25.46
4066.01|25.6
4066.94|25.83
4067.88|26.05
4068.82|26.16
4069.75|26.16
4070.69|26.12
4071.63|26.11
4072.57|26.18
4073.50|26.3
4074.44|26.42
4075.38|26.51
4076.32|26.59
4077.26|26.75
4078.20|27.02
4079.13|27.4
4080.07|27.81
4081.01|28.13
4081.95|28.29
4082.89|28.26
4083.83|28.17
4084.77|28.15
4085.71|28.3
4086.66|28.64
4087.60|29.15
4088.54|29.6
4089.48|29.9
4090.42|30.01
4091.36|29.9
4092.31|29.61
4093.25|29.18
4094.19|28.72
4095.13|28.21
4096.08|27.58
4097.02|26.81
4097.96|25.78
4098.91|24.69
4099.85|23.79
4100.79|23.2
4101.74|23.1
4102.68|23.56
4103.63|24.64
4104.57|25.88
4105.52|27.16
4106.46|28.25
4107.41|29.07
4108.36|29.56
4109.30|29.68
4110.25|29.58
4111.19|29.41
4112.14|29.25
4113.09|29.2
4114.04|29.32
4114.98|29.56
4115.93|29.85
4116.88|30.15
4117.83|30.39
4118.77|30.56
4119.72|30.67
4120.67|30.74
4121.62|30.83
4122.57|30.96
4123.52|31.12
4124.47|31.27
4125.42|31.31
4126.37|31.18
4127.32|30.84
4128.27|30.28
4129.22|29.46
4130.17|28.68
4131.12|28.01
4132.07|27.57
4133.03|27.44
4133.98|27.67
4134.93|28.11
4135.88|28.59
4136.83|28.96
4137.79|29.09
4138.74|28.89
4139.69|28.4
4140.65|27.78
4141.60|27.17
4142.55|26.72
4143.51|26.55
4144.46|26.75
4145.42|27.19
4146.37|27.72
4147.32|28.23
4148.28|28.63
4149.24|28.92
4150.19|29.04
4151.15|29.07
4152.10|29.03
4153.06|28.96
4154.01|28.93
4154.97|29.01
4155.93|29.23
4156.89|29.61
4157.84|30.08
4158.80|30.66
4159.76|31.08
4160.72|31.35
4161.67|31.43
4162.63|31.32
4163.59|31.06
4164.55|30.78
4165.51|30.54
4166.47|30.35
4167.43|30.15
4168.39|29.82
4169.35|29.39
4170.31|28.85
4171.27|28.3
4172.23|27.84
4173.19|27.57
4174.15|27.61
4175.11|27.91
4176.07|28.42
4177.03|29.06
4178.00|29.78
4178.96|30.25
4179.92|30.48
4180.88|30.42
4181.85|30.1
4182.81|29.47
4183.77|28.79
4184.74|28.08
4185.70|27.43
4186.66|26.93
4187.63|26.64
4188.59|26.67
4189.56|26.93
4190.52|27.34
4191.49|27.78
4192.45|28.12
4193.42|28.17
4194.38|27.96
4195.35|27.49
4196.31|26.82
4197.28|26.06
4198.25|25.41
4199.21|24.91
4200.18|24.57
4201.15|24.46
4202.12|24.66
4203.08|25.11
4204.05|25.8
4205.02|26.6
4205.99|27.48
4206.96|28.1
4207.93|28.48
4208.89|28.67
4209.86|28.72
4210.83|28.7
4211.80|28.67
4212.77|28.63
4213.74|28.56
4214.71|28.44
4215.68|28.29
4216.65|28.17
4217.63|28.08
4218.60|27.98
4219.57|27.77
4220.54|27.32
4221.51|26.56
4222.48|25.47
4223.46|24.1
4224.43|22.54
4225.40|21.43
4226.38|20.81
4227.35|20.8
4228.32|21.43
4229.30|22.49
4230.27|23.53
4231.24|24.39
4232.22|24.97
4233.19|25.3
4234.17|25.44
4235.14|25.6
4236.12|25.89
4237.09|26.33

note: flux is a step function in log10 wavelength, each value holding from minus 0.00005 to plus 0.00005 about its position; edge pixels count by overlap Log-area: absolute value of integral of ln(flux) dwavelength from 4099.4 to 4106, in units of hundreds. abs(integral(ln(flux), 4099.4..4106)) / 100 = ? 0.21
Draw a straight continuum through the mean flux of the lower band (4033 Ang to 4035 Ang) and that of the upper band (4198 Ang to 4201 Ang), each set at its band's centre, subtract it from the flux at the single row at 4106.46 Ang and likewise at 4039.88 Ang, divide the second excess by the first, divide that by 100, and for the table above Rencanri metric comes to 0.013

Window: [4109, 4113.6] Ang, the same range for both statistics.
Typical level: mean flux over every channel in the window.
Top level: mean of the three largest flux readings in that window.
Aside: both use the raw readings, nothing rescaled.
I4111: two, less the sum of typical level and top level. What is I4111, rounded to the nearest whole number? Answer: -57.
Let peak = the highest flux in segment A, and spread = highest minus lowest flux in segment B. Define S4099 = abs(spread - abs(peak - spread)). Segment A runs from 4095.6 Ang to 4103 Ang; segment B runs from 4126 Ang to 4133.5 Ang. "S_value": 20.1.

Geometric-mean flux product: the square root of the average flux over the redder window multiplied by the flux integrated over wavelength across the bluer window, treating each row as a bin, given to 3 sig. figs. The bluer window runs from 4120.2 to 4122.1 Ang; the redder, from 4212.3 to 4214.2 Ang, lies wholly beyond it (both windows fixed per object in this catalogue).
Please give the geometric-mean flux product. 40.9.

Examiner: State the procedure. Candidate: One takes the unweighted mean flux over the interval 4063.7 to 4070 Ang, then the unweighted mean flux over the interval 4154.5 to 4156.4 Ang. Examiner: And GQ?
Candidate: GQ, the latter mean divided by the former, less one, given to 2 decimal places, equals 0.13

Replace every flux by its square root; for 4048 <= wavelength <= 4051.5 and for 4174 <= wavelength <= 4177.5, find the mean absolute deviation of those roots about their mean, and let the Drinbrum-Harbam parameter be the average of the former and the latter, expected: 0.07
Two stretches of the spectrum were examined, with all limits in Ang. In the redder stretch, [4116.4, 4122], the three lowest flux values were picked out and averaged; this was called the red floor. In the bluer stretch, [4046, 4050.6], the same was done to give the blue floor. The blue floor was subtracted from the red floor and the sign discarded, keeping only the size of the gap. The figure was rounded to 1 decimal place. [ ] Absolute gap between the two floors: 4.9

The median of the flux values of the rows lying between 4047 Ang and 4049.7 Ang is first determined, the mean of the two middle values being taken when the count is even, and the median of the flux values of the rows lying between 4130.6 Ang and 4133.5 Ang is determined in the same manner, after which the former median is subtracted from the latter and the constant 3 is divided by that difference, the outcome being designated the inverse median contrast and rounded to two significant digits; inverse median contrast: 2.5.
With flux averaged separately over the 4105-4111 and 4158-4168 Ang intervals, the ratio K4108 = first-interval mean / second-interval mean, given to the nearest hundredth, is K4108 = 0.94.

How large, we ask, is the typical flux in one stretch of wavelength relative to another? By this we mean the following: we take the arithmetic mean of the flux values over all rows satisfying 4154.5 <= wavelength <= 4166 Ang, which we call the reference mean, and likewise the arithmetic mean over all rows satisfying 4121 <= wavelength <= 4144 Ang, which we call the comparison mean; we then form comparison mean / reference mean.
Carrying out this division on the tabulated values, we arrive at 0.95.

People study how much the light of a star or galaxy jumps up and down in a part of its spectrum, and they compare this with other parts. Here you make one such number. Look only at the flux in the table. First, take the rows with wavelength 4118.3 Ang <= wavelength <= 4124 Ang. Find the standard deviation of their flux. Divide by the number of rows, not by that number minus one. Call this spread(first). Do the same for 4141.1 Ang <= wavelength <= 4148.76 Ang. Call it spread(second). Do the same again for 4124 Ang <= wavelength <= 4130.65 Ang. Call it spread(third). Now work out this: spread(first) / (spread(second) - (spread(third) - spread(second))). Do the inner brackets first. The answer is 0.39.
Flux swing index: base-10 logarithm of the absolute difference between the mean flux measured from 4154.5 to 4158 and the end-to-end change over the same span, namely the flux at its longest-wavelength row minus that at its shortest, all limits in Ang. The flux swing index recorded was 1.45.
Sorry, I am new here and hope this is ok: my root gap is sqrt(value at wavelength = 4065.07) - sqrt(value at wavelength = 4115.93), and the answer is -0.4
